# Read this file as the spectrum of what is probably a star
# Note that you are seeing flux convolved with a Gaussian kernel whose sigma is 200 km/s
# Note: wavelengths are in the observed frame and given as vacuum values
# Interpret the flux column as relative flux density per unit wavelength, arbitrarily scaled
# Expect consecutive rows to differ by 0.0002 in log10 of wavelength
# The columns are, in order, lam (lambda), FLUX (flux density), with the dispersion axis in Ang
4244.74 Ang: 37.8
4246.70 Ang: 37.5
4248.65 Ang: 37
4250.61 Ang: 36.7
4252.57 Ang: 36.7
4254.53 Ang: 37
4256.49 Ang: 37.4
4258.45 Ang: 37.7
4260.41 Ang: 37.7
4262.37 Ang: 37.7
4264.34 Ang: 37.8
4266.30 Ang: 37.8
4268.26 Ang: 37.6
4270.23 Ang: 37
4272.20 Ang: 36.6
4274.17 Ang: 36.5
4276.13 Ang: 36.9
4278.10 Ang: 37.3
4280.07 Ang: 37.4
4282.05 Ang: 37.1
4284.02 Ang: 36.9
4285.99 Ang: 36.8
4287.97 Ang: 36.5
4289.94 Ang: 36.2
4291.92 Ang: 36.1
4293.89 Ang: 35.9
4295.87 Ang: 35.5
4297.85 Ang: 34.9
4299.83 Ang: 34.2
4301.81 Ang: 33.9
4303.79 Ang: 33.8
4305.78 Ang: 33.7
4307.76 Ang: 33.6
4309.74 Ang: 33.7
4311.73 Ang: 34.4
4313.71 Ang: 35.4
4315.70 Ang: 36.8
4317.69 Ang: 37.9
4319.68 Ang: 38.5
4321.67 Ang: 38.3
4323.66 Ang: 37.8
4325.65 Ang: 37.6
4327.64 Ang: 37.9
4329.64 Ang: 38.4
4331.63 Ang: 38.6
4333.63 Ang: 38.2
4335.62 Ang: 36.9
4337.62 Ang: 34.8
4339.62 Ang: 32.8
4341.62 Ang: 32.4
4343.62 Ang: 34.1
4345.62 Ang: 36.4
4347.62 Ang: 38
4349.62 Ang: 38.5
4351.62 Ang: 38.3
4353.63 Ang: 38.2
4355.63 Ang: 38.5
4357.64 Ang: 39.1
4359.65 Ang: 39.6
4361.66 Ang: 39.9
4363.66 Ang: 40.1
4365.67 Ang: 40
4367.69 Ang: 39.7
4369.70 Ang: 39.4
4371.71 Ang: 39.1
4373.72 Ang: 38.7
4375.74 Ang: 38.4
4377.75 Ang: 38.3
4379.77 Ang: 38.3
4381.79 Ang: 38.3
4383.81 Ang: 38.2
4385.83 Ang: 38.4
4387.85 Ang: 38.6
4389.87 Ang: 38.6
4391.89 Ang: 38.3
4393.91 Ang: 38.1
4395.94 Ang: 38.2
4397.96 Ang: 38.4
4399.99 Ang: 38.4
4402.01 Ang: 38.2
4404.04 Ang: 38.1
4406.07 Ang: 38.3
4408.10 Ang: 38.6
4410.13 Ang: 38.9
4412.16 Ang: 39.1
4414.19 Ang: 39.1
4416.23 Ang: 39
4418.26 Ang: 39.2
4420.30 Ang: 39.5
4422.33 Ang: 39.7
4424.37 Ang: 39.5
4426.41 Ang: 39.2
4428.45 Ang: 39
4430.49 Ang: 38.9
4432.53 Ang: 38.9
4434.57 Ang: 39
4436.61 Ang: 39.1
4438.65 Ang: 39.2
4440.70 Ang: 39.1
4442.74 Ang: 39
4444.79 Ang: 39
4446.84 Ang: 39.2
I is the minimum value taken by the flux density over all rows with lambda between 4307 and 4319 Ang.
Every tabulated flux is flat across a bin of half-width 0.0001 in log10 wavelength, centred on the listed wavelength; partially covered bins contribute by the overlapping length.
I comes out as 33.6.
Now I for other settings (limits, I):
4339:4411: 32.4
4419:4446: 38.9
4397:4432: 38.1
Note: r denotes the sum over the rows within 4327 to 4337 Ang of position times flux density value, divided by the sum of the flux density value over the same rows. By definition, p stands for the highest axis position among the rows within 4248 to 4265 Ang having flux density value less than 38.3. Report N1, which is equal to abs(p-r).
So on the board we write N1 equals 67.3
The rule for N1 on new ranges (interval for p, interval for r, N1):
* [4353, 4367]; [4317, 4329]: 31.0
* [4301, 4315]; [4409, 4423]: 102.5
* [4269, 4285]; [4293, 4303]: 13.8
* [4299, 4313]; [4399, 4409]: 92.3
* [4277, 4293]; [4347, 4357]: 59.7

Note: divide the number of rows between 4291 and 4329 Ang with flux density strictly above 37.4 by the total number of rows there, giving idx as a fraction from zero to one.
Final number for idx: 0.3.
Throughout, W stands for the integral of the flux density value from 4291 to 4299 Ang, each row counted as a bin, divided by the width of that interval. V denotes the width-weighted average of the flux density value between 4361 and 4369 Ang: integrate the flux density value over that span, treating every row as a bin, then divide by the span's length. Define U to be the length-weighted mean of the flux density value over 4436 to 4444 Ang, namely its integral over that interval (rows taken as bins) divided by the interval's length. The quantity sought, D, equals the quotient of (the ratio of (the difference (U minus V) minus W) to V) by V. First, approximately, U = 39.1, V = 39.9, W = 35.6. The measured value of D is -0.023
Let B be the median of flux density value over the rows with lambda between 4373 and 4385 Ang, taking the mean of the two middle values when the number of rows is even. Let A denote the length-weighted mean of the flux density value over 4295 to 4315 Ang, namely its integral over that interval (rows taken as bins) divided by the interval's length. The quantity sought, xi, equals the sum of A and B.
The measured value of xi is 72.6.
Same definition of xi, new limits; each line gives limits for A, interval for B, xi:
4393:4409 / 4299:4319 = 72.3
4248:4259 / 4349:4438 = 75.8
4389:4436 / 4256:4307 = 75.6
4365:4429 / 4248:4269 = 76.4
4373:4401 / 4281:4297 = 74.7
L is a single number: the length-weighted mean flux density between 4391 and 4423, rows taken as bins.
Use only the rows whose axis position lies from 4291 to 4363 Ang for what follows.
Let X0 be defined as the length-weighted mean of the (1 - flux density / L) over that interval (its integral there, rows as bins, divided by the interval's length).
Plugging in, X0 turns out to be 0.057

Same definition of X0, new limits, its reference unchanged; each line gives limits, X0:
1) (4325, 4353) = 0.053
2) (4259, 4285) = 0.037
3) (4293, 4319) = 0.097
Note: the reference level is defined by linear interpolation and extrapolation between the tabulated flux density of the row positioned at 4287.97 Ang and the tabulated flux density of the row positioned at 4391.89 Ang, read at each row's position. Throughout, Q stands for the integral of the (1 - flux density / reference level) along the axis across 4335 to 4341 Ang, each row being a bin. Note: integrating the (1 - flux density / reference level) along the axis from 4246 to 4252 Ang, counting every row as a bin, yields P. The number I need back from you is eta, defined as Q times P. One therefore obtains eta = -0.09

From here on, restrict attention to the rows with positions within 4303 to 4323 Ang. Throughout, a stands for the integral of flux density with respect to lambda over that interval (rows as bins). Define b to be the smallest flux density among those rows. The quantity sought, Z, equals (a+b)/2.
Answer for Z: 373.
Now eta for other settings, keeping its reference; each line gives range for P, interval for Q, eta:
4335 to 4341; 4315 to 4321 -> -0.06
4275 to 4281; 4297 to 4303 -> -0.06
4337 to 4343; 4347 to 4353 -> -0.07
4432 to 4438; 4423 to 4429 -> 0.00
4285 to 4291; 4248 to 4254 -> 0.00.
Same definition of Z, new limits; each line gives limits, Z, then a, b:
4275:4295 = 385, 734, 35.9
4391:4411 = 403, 767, 38.1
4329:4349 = 377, 721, 32.4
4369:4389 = 405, 771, 38.2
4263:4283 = 390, 744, 36.5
